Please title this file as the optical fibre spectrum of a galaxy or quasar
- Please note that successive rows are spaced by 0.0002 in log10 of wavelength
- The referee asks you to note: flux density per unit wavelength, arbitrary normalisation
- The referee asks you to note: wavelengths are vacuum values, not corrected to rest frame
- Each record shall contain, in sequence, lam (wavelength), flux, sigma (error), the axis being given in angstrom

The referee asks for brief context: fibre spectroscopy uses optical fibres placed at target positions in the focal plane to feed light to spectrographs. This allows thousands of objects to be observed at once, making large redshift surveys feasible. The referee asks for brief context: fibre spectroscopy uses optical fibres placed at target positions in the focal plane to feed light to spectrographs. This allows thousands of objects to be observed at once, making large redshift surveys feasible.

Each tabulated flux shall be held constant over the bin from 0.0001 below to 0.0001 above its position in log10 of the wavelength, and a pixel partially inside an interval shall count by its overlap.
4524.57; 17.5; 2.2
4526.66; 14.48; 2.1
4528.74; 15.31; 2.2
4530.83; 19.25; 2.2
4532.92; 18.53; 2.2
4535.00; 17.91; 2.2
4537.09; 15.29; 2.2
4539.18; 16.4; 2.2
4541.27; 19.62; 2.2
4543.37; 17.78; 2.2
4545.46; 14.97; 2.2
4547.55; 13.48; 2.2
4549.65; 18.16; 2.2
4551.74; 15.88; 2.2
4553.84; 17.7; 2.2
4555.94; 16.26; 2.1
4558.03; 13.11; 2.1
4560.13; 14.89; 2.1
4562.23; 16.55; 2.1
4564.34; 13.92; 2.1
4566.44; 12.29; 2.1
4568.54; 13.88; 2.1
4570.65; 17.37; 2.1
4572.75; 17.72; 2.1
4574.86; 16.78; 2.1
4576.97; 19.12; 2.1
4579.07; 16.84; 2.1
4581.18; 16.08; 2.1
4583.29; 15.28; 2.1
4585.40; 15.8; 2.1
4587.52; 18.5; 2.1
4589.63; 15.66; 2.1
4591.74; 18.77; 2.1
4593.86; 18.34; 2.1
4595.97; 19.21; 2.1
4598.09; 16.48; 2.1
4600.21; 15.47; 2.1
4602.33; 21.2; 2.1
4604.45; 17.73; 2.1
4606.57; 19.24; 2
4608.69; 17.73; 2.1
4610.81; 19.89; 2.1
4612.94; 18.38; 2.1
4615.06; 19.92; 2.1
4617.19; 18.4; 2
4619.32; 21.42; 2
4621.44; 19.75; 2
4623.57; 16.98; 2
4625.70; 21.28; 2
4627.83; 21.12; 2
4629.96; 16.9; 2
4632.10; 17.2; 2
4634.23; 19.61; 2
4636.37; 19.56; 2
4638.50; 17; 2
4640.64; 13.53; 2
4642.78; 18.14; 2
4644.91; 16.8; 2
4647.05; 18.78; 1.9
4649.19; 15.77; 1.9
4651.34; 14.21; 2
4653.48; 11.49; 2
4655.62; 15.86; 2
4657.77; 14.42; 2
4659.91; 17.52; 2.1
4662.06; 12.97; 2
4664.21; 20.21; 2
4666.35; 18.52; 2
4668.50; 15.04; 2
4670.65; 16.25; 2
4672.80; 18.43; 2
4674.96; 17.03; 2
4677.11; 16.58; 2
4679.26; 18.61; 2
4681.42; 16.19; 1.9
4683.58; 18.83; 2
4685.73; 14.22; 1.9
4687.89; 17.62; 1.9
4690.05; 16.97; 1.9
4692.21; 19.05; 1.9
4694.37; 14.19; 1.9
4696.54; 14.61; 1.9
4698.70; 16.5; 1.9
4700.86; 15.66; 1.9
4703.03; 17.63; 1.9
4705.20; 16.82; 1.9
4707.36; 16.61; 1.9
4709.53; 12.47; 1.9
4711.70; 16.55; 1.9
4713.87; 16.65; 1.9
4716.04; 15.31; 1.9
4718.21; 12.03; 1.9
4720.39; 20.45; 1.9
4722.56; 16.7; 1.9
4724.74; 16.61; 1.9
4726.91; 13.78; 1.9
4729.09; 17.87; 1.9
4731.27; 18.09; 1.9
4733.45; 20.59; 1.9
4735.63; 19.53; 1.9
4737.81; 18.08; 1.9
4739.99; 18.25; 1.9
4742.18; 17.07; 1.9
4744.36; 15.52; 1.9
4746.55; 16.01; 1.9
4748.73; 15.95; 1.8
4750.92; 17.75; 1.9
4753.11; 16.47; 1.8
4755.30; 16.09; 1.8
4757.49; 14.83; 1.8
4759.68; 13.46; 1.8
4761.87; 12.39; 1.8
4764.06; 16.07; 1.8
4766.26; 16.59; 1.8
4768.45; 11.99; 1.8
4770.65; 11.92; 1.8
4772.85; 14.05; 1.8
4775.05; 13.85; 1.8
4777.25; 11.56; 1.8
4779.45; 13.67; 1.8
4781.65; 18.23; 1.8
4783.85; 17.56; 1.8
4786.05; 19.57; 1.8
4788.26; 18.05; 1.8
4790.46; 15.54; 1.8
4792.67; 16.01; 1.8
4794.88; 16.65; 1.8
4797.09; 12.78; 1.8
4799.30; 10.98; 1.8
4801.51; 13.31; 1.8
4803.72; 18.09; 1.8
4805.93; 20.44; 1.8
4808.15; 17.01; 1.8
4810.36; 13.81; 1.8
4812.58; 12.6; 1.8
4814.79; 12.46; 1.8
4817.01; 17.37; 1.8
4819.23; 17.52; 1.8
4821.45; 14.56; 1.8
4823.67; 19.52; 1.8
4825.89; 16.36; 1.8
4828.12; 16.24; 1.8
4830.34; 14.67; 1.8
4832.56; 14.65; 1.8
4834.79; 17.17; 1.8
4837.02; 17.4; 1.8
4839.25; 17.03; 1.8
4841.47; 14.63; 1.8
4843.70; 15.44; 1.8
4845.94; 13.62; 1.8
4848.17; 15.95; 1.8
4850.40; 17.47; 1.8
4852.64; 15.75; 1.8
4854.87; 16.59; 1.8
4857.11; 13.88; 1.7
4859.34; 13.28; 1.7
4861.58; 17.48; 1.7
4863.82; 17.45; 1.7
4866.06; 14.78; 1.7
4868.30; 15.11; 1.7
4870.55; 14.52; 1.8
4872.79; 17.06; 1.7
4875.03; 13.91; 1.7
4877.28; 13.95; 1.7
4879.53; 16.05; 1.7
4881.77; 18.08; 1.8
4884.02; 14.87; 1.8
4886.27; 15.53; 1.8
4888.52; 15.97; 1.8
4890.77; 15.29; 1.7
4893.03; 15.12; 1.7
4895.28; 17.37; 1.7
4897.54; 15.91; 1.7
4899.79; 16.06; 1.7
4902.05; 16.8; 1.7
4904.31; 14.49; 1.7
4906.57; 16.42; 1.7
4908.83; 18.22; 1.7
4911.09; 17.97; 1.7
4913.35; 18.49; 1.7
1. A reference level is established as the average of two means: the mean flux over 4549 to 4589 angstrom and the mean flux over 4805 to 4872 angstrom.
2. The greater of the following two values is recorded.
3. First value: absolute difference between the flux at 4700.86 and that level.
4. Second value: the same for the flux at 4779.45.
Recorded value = 2.3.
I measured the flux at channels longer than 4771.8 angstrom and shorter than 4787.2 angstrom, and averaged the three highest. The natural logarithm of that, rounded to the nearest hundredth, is 2.92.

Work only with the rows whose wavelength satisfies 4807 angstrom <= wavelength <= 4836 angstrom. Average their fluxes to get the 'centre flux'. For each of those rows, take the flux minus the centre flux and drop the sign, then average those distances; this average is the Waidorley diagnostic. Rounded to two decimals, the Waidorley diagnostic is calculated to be 1.75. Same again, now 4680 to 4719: 1.50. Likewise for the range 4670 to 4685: 1.03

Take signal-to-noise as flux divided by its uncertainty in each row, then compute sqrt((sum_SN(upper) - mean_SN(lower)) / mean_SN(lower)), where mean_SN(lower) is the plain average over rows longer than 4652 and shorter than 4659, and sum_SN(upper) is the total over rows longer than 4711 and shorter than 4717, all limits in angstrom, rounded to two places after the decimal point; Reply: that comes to 1.63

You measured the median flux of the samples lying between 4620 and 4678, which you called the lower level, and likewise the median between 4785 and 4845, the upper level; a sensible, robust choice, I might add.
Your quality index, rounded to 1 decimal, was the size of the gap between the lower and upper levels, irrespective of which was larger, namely 0.8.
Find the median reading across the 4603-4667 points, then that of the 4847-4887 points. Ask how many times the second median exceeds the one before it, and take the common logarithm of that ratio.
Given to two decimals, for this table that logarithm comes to -0.06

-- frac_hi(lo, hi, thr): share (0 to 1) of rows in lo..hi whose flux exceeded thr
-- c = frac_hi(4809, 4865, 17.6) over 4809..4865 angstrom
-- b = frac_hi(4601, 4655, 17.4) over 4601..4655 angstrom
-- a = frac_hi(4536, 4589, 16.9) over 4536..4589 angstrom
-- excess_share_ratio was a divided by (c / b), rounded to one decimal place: 5.1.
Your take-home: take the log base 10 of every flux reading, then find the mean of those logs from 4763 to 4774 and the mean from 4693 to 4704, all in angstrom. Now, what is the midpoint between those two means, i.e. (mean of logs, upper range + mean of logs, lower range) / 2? 1.17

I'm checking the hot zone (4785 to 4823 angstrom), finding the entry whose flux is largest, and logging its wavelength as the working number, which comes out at 4805.93 angstrom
